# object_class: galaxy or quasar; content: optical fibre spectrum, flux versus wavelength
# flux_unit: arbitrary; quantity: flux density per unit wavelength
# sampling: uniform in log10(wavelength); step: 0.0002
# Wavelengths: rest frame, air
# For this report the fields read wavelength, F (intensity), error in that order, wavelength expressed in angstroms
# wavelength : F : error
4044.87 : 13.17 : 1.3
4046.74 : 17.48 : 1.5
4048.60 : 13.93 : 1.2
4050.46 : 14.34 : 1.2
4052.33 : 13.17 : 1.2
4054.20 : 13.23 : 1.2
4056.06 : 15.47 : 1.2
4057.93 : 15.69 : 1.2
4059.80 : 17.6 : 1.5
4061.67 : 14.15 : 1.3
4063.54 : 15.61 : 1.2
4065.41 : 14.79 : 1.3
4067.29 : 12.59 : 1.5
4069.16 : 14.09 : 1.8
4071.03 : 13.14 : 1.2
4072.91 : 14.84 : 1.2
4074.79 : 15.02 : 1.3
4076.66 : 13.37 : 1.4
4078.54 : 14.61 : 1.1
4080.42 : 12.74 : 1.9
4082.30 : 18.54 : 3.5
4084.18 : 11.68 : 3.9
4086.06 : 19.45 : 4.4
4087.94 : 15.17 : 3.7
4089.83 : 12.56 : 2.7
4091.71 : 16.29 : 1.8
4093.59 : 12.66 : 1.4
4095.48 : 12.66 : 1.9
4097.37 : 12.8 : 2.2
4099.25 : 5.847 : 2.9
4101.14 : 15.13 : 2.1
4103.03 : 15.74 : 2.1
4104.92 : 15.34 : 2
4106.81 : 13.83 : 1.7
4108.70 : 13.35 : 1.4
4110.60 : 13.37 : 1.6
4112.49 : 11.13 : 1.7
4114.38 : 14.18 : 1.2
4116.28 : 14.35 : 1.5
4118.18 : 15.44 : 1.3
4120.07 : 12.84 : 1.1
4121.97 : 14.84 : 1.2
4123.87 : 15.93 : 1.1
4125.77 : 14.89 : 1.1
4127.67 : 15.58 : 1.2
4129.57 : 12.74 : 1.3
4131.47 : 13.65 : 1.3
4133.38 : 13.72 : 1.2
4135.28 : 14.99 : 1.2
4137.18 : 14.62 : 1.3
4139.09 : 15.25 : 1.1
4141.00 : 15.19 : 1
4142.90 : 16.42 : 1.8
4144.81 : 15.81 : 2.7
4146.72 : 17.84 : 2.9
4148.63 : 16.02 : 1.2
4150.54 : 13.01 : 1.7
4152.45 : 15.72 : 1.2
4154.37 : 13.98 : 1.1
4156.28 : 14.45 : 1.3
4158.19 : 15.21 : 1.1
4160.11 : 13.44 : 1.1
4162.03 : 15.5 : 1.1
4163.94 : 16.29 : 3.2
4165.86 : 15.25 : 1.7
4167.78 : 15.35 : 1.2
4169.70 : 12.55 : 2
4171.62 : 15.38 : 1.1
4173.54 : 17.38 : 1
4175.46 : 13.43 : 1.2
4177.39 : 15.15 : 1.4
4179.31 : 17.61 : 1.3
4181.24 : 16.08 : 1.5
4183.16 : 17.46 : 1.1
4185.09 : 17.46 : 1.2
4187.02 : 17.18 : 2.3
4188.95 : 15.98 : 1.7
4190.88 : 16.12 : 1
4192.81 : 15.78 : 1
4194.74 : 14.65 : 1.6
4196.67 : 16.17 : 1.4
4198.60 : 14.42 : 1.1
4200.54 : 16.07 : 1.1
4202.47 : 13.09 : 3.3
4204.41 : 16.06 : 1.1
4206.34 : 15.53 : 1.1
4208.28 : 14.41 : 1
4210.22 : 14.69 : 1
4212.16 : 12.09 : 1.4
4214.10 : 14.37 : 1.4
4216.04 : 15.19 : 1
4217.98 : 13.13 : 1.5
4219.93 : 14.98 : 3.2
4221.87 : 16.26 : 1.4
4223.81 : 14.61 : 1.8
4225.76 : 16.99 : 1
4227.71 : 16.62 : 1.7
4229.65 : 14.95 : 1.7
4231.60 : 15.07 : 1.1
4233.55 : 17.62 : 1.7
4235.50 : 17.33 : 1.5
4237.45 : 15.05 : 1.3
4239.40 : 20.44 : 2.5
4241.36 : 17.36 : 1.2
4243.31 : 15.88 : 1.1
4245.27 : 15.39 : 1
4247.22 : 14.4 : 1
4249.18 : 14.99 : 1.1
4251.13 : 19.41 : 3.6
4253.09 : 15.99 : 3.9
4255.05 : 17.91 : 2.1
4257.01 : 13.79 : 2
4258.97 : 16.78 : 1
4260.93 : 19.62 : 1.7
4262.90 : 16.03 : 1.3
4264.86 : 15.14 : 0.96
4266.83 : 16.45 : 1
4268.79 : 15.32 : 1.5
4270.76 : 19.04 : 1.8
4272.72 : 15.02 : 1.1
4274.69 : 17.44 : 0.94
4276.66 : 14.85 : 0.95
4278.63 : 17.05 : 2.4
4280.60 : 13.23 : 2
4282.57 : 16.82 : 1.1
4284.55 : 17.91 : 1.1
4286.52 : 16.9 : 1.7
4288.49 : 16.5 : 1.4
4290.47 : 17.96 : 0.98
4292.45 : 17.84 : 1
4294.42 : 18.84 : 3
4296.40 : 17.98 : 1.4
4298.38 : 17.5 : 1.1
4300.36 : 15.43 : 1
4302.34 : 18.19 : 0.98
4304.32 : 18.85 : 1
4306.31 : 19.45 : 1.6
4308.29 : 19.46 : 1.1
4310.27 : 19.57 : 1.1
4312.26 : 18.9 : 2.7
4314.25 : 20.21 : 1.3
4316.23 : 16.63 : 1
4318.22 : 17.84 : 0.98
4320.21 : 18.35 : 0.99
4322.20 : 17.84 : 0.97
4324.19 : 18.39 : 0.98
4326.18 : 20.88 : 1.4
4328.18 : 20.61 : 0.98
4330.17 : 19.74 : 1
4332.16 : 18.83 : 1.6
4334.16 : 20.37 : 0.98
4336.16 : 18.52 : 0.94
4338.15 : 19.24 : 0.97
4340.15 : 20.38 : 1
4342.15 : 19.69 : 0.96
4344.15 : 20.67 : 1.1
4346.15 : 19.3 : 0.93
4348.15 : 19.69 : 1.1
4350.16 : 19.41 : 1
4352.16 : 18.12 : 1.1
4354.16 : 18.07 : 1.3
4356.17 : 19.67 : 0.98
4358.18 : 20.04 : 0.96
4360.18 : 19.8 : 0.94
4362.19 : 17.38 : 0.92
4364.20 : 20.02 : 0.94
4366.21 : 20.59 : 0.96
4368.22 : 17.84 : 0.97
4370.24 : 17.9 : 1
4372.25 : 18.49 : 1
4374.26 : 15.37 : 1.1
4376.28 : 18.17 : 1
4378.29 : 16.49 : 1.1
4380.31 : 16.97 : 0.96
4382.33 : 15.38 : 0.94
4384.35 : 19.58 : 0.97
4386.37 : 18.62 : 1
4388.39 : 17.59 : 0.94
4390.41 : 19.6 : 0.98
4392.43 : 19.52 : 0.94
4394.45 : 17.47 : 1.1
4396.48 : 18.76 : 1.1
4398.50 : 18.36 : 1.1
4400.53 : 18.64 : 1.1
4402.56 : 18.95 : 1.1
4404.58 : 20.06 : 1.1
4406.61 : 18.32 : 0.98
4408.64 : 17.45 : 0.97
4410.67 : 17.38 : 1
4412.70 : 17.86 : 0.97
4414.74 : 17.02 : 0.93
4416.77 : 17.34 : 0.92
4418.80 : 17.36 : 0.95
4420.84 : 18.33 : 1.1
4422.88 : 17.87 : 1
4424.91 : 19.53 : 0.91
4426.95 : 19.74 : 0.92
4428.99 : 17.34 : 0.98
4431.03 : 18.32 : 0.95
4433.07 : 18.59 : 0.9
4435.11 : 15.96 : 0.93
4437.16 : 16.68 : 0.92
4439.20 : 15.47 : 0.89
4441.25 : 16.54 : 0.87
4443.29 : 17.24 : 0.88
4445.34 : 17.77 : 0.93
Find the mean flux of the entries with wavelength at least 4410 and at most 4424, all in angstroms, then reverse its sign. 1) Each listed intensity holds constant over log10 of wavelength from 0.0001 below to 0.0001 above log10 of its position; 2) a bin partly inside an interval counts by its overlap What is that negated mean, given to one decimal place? -17.6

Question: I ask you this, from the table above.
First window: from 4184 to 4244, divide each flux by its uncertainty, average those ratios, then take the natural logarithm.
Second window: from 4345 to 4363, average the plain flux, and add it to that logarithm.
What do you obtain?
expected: 21.5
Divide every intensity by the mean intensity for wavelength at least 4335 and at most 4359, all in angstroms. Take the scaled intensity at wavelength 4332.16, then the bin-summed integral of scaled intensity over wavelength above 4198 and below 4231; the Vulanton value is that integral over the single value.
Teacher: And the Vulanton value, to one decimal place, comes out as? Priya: 26.1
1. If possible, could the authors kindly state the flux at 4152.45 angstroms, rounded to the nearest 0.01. 15.72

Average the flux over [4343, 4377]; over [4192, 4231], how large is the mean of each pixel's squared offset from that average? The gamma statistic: 16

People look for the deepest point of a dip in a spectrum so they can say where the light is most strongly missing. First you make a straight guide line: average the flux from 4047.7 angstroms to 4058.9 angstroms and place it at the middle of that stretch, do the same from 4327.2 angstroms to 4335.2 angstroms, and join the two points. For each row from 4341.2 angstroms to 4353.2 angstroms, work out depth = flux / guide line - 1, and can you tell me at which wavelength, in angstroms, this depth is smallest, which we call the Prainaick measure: 4352.16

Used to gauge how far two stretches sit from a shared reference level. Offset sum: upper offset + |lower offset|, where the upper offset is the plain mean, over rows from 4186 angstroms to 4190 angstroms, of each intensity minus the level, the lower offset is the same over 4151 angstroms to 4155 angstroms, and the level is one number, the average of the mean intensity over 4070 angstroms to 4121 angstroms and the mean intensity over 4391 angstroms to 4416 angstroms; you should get 2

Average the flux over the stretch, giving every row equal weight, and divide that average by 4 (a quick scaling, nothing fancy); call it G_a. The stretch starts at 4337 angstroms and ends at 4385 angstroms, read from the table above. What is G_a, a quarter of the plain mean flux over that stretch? 4.67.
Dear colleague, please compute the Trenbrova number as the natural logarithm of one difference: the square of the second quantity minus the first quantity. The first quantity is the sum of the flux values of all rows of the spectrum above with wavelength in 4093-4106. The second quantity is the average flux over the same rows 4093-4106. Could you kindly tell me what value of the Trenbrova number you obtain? 4.33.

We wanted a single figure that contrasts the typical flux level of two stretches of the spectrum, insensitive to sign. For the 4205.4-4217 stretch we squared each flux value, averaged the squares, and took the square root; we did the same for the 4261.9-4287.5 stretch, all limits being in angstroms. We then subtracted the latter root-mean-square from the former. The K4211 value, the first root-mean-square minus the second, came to -1.9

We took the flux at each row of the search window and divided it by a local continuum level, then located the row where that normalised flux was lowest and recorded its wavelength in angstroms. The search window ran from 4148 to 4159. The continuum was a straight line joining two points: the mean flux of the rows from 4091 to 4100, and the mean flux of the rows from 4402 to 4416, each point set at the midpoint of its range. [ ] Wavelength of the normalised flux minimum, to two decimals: 4150.54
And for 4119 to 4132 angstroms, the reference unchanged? 4129.57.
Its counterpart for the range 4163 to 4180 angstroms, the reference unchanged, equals 4169.70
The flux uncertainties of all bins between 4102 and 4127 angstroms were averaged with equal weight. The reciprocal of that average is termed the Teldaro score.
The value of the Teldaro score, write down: 0.68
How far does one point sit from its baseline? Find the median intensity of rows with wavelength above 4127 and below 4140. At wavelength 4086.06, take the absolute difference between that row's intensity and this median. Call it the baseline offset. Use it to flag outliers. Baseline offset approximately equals 4.8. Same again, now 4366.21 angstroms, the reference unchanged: 6.0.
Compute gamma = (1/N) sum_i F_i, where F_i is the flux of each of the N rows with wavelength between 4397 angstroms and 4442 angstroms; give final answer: 17.9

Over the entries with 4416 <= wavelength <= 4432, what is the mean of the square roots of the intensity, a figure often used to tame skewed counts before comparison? 4.27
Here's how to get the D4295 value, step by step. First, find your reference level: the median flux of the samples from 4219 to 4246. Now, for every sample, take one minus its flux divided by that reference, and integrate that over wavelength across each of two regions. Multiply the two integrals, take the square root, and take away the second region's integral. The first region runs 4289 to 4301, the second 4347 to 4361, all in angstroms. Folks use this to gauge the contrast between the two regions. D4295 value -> 5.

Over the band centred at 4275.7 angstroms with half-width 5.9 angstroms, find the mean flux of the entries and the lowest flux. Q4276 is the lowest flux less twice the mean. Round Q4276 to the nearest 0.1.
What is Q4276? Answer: -19.0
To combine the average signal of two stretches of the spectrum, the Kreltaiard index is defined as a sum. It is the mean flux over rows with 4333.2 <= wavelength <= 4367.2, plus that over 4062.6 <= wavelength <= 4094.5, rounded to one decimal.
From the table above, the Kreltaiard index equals 34.0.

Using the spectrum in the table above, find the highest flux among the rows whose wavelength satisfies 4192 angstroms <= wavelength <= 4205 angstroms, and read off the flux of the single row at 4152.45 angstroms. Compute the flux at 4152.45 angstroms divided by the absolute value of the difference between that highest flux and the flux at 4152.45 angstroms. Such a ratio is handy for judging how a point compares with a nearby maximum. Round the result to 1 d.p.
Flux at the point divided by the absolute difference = 34.9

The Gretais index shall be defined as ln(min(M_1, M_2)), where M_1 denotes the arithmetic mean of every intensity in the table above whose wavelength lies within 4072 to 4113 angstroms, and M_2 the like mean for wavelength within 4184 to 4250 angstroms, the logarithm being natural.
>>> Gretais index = 2.63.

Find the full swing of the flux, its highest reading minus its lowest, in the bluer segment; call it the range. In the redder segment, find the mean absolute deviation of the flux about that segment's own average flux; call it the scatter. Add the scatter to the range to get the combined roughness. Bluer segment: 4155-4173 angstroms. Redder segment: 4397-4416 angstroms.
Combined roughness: 4.5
